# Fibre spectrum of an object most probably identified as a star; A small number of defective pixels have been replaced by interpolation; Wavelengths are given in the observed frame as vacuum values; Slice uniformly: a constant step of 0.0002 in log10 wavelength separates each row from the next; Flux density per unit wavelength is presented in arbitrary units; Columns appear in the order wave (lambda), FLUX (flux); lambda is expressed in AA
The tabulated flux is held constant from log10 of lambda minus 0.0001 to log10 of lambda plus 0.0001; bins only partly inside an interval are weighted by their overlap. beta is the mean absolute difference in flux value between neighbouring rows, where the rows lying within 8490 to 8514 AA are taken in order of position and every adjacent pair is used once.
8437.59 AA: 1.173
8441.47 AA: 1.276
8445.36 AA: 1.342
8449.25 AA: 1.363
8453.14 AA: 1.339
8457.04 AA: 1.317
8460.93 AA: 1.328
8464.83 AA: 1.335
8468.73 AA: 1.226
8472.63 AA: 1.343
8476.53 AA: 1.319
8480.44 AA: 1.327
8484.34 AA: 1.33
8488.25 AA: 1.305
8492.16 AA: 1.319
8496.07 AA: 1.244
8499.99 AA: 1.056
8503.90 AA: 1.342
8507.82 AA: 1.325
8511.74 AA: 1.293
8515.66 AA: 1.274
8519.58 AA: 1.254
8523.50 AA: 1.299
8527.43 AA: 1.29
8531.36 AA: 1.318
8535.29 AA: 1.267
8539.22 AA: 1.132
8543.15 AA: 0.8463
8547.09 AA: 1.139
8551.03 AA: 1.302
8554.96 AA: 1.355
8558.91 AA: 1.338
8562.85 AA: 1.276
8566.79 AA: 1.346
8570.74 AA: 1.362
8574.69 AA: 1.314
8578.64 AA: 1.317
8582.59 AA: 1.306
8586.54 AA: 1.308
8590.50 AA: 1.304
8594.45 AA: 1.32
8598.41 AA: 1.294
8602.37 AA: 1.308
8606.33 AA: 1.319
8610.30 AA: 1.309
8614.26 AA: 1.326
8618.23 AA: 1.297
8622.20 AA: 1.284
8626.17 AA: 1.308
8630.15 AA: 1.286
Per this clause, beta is 0.120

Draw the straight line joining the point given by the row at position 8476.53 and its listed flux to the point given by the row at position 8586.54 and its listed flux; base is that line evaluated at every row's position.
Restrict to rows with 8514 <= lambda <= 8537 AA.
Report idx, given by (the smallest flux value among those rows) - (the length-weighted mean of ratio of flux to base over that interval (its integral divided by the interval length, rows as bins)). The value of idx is 0.28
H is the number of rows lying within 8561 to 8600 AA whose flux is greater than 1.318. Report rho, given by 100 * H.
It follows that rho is 300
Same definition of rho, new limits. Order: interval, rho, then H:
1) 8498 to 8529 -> 200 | 2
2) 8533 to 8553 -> 0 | 0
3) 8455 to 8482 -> 500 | 5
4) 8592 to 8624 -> 300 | 3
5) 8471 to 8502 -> 500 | 5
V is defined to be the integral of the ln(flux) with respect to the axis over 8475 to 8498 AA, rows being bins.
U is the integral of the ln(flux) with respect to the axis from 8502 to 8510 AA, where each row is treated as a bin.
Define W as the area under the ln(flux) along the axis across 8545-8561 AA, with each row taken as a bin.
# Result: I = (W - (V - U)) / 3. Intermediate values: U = 2.3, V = 6.16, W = 4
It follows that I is 0.0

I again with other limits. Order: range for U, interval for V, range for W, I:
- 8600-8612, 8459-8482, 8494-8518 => 0.8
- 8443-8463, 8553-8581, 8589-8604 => 0.6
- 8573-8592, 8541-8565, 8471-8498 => 2.7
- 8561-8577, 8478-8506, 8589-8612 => 1.3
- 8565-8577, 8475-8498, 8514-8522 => -0.3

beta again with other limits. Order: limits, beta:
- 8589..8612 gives 0.015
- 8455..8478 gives 0.054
